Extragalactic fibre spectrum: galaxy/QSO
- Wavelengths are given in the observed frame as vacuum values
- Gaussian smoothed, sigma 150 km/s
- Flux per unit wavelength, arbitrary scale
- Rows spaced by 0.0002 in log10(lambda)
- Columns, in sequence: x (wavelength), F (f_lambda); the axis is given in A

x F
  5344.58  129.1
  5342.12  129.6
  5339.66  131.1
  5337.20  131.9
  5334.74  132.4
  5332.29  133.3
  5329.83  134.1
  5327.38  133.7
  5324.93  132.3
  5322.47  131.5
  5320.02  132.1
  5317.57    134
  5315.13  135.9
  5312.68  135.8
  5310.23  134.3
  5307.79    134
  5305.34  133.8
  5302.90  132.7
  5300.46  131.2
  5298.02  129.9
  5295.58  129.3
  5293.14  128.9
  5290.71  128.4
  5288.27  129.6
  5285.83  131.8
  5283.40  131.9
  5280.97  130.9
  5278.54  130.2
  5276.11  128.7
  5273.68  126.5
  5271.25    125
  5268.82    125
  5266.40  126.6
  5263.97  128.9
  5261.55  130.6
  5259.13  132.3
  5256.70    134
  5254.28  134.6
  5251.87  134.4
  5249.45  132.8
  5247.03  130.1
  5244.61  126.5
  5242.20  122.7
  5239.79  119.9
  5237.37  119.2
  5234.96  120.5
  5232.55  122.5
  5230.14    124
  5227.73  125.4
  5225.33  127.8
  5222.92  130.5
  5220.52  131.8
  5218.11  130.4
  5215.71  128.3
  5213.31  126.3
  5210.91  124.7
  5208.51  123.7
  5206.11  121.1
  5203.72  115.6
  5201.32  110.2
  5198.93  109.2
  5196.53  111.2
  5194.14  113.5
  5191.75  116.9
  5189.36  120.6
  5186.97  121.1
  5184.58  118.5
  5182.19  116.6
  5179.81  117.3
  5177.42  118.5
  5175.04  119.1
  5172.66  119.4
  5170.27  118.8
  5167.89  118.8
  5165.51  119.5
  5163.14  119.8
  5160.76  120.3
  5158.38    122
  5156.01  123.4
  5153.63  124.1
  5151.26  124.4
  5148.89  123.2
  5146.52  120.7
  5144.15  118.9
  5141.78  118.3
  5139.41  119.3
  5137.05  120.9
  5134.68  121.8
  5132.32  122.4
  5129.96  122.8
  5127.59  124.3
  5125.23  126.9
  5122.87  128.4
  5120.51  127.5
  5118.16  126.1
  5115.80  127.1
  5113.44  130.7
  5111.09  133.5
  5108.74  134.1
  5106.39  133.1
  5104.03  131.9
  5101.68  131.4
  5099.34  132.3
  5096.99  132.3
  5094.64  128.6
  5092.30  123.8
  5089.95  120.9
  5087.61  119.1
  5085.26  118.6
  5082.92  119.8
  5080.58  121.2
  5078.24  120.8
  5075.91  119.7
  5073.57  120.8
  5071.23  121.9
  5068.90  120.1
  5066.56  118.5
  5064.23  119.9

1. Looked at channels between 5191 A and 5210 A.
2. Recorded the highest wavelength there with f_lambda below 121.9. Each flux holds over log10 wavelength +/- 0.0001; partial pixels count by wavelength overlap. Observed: 5206.11 A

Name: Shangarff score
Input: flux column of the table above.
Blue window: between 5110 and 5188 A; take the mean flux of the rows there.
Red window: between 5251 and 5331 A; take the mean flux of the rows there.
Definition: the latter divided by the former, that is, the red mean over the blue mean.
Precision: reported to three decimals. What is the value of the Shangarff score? 1.074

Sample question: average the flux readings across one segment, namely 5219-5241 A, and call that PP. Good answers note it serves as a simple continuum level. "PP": 125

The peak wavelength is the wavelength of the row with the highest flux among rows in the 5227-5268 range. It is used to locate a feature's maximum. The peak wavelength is 5254.28 A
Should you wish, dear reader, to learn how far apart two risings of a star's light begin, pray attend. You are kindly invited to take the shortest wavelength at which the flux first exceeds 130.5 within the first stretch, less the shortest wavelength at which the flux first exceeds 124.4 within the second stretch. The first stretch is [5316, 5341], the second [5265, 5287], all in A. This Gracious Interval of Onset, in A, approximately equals 51.2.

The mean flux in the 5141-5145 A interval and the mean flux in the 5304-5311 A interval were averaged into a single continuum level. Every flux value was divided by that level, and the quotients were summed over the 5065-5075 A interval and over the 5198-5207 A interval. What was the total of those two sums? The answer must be 7.42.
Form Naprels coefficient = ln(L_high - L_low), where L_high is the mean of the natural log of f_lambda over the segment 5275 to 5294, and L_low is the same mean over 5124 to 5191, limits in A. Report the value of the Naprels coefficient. -2.6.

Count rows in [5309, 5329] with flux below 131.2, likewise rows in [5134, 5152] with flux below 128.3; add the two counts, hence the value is 8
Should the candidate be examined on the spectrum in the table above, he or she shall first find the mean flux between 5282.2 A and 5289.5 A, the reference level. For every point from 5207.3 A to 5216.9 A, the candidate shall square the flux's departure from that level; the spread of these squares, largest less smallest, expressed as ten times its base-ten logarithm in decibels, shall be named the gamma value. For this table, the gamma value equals 17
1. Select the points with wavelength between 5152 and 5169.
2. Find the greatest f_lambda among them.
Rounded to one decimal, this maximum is 124.1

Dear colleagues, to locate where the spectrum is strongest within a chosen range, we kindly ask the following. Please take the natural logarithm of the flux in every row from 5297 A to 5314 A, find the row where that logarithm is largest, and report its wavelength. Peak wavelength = 5312.68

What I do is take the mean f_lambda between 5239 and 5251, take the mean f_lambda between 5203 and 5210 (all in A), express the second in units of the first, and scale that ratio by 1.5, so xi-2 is 1.43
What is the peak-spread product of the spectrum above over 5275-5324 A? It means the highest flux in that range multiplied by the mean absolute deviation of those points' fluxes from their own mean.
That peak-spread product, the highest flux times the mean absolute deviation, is 256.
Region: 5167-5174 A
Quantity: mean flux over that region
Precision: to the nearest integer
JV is 119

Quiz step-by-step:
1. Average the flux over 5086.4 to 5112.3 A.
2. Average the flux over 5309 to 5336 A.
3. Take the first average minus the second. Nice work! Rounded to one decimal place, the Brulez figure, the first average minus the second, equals -4.4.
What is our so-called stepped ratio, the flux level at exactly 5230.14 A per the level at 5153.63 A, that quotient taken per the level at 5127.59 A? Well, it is 0.0080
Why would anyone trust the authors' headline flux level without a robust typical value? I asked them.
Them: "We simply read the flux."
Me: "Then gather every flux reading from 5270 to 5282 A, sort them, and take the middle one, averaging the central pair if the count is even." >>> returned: 129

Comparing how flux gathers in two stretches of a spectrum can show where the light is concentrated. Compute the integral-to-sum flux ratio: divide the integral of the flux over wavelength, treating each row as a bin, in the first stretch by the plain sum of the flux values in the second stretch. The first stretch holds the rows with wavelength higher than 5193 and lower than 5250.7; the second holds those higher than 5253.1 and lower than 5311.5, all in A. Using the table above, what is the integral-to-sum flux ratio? 2.27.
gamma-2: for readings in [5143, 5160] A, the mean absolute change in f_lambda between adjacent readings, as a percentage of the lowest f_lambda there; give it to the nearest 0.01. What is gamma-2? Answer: 1.11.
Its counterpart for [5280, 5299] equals 0.67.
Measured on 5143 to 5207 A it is 1.51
